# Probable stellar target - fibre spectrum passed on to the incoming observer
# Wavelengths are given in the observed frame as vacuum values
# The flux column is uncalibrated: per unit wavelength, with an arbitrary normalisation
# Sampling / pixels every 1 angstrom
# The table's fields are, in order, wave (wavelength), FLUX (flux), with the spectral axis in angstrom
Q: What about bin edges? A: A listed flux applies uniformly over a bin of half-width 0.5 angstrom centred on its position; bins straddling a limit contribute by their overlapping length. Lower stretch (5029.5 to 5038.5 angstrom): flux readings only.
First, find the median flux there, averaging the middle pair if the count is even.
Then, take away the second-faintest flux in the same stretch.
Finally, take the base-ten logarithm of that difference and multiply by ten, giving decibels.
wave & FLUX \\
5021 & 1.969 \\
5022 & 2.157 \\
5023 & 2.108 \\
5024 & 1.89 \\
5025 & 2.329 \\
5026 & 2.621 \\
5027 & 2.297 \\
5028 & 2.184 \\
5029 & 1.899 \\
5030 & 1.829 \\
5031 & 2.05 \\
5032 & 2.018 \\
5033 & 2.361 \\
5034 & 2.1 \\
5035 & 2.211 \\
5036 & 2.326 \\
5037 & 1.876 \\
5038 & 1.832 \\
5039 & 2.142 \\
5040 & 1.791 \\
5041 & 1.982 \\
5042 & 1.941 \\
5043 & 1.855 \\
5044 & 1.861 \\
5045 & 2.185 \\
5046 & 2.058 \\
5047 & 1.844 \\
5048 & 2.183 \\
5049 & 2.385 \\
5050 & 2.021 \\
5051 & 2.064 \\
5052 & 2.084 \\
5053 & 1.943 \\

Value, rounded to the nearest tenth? -6.6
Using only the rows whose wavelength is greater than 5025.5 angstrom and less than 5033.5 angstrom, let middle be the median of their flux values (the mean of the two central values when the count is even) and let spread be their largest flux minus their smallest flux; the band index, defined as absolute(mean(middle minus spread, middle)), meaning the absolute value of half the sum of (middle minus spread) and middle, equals 1.72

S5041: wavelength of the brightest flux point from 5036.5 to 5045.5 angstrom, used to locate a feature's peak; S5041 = 5045 angstrom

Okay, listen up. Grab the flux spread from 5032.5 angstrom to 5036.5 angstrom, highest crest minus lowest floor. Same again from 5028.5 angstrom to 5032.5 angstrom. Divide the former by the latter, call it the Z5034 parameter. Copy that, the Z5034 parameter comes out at 1.18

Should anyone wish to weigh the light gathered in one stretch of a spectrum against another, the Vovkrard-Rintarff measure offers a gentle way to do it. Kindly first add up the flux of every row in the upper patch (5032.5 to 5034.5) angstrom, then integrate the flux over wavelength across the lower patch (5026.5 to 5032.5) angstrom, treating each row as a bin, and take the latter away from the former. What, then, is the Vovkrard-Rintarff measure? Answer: -7.8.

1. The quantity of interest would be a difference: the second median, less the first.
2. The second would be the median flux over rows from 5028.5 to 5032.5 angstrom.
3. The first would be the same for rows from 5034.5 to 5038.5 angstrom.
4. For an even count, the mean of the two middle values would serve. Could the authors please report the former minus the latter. -0.1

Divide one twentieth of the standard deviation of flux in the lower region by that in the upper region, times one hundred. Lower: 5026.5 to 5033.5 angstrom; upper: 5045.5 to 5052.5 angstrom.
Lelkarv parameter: 6.0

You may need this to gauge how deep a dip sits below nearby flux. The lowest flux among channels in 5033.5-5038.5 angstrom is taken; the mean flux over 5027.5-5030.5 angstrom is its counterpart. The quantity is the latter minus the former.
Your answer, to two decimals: 0.14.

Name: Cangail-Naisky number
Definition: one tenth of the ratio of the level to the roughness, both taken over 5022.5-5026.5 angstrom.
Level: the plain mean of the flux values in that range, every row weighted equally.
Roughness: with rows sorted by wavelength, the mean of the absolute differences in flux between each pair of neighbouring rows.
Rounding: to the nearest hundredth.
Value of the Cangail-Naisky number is 0.71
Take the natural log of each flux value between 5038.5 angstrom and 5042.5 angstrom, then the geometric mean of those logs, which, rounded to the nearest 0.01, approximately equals 0.67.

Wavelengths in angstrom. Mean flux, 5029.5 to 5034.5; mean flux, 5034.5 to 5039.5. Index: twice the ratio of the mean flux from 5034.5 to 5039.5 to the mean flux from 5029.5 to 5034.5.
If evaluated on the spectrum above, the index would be 2.01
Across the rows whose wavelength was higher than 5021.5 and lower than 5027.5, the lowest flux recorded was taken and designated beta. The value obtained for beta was 1.89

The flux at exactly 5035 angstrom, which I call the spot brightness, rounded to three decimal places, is 2.211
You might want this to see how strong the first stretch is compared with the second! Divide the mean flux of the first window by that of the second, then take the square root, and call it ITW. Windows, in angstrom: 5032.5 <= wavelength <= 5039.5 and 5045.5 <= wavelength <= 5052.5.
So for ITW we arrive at 1.01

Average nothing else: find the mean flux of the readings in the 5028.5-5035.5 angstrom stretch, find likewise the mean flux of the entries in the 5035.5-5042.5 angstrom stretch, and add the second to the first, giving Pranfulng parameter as 4.05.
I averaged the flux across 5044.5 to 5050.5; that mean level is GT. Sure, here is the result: 2.11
